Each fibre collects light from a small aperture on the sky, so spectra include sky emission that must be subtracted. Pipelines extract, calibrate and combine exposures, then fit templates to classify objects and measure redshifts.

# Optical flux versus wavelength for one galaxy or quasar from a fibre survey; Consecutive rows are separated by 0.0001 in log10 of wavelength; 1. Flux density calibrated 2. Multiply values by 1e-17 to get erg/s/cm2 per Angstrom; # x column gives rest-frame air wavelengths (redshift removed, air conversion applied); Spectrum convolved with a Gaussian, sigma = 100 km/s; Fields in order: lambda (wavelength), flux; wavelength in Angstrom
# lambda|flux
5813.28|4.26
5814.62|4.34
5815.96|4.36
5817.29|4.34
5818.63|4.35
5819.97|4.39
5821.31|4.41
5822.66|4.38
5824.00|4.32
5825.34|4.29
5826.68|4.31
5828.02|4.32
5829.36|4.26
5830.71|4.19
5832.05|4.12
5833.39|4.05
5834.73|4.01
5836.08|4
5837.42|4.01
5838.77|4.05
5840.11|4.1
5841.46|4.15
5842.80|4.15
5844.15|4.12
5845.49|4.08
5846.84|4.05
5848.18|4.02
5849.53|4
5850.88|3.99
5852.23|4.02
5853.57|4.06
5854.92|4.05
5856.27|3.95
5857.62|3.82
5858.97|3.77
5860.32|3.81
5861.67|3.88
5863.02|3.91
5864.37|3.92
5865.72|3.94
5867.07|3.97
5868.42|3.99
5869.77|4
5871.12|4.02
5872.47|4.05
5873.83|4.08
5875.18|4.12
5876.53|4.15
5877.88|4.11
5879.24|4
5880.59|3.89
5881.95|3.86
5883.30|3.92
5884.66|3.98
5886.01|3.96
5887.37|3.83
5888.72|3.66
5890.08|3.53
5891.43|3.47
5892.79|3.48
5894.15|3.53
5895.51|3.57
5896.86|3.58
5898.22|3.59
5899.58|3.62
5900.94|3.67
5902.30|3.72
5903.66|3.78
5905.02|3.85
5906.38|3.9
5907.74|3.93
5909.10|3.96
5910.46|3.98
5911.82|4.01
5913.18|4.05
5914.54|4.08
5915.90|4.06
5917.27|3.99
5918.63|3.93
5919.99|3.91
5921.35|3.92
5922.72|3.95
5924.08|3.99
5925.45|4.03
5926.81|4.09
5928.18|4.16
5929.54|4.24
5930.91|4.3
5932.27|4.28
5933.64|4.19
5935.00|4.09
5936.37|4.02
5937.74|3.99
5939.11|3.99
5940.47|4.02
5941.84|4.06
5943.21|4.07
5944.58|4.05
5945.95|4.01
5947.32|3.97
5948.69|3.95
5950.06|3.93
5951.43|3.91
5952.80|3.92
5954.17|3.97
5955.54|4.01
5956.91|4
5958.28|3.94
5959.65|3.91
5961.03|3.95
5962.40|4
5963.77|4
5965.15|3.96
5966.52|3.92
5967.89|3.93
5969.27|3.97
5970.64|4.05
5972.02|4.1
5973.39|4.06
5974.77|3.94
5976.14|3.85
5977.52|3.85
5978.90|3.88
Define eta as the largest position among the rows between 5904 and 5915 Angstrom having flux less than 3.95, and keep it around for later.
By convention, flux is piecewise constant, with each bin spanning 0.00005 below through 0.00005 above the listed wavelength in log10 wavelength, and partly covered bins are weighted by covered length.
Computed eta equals 5907.74 Angstrom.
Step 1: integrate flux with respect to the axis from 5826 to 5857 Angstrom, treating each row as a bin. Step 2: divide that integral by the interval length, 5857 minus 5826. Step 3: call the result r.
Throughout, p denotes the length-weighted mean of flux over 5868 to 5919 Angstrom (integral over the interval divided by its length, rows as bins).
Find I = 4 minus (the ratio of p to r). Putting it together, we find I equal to 3.05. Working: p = 3.86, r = 4.09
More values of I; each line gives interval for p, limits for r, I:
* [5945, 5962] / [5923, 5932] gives 3.04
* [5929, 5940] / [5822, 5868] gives 2.98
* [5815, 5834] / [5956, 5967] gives 2.92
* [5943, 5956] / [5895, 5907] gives 2.93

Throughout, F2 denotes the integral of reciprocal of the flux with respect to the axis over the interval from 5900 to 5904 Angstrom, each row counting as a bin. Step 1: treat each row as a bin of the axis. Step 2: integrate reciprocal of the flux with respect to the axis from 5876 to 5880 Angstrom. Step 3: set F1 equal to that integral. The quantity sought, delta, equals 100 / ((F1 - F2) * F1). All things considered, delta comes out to -1061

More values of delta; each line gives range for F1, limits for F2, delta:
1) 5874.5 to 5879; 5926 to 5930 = 701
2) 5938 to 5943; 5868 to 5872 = 331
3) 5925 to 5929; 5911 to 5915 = -7212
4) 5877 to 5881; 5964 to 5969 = -373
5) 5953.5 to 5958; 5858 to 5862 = 1089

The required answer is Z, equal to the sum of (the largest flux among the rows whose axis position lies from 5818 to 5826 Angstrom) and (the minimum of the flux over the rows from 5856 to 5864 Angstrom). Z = 8.18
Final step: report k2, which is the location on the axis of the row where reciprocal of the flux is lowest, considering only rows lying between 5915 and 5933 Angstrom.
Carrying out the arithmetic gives 5930.91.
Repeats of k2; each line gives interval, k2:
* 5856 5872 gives 5871.12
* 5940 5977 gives 5972.02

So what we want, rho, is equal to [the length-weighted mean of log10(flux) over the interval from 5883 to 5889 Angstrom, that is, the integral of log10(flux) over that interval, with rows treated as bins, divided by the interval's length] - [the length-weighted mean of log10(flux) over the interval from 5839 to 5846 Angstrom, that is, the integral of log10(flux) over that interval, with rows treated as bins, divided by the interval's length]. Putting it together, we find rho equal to -0.026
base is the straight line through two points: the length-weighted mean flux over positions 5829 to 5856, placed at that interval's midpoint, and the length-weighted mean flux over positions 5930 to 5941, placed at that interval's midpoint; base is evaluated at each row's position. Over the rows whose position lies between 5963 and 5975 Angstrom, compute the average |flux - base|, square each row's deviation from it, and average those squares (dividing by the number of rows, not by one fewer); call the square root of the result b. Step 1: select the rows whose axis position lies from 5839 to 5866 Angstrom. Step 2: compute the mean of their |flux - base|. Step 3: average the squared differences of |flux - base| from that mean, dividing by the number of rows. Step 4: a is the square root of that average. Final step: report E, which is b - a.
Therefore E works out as -0.028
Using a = 0.09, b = 0.060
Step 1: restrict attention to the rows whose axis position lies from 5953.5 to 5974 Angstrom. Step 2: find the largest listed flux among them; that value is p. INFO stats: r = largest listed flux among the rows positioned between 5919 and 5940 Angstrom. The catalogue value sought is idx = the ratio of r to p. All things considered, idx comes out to 1.05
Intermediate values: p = 4.1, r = 4.3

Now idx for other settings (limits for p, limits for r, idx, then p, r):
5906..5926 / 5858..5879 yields 1.02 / 4.08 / 4.15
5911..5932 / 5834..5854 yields 0.97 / 4.3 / 4.15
